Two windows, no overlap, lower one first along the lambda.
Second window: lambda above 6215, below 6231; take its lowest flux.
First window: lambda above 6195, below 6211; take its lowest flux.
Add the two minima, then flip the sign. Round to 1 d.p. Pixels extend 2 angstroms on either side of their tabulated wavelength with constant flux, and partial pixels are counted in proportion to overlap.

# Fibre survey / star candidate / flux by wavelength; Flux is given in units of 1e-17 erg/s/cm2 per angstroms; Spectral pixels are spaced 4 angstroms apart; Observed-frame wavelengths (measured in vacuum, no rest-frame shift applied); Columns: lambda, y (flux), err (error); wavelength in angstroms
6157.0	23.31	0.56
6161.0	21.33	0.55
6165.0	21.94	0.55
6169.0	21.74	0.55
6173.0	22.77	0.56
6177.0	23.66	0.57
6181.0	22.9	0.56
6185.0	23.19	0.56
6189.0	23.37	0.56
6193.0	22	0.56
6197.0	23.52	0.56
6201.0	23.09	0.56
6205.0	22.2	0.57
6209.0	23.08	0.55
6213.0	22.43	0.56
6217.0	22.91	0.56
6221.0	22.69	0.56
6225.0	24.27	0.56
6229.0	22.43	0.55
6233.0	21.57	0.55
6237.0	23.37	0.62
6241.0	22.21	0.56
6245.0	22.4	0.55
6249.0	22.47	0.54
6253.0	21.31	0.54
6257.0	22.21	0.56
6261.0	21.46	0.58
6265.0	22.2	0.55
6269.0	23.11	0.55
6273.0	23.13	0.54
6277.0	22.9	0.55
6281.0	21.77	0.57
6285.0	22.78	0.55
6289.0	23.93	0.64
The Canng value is -44.6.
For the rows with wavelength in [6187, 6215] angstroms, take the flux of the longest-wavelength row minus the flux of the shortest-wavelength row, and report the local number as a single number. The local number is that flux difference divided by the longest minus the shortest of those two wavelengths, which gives -0.04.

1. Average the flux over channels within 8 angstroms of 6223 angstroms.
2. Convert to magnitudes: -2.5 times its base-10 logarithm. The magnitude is -3.41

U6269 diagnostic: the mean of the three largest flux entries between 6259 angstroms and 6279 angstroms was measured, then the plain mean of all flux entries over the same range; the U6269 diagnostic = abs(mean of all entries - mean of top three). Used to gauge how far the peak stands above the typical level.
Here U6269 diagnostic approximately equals 0.487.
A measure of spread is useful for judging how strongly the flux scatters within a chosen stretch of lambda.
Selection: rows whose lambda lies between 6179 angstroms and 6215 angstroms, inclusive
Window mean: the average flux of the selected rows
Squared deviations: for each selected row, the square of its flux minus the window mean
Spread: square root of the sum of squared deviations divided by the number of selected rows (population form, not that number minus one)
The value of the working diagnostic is 0.50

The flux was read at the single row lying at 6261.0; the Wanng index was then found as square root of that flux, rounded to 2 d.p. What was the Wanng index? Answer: 4.63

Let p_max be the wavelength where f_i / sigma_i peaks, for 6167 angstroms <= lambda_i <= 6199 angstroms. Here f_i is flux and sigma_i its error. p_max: 6197.0 angstroms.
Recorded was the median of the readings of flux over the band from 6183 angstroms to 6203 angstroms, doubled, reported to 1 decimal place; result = 46.4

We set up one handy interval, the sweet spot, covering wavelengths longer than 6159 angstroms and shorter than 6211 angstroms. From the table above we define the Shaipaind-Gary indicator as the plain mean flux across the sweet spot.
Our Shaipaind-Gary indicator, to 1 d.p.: 22.7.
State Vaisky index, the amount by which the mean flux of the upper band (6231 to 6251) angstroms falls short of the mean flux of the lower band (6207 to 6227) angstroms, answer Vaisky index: 0.7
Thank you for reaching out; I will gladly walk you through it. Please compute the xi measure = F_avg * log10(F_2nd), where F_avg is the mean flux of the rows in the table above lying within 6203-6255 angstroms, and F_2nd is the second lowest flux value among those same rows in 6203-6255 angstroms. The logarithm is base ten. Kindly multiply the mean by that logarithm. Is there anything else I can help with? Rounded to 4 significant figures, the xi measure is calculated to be 30.10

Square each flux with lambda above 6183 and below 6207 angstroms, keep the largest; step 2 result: 553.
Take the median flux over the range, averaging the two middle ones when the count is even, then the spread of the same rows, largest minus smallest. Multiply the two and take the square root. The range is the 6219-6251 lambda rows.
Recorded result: 7.79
